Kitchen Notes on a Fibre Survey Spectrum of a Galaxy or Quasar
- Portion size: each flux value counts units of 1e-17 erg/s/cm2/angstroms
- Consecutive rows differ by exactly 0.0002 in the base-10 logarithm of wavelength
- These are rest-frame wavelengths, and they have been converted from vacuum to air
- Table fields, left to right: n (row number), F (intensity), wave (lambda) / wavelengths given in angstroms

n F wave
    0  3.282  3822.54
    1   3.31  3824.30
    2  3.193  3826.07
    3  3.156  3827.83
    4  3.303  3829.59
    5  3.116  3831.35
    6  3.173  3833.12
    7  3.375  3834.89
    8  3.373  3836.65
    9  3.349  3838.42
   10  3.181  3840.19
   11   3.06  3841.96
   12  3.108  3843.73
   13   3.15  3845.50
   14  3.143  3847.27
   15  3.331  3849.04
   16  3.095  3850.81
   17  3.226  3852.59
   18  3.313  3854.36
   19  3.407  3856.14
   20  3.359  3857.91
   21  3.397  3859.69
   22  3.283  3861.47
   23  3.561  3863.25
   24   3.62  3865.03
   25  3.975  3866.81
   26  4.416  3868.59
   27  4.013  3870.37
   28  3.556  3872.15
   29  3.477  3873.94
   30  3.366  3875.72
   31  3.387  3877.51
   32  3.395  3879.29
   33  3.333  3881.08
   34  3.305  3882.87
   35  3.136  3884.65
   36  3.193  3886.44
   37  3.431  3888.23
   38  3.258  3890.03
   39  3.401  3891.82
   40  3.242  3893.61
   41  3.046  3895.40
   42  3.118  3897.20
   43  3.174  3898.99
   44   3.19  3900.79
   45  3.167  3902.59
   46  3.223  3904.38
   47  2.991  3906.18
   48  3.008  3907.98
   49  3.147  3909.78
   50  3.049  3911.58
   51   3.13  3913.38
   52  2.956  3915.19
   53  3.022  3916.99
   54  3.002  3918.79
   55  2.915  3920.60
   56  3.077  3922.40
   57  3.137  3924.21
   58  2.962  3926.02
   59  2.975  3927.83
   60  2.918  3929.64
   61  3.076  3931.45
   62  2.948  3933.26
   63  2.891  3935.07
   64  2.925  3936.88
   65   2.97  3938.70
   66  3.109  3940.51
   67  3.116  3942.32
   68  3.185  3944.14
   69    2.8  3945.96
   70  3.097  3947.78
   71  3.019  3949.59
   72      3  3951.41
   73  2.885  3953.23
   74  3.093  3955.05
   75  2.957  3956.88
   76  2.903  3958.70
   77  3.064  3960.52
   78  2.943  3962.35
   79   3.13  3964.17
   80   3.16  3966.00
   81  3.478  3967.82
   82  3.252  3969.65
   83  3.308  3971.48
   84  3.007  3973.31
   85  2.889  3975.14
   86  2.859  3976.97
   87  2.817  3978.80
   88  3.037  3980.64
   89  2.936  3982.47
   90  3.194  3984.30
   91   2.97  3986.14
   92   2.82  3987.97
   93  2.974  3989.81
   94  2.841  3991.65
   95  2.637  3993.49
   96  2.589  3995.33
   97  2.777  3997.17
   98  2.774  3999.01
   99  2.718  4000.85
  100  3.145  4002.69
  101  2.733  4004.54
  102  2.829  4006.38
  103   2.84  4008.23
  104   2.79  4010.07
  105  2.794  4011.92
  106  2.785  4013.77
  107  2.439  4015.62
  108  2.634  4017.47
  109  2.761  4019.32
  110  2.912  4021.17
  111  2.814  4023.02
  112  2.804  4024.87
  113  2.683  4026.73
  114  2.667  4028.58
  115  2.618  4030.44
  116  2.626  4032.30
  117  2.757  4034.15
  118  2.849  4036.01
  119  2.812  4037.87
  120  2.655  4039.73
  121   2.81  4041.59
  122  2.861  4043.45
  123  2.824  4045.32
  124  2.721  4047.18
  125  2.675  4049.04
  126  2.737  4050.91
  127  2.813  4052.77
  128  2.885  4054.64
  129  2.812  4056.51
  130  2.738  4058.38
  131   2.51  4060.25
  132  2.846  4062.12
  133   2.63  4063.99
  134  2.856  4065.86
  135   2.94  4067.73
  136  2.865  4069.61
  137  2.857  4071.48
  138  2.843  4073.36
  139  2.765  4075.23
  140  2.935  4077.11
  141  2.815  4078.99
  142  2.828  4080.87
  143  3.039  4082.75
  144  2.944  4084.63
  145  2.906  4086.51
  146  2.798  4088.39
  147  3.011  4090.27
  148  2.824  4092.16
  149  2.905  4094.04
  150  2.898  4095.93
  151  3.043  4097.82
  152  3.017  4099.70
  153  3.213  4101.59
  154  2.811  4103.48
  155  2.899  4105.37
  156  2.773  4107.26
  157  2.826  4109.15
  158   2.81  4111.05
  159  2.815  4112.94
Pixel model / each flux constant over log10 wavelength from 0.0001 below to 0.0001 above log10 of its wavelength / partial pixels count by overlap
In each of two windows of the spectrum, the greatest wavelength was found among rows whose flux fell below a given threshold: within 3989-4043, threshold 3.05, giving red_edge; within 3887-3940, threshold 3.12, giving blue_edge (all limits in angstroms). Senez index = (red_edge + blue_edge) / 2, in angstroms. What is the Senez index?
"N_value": 3990.1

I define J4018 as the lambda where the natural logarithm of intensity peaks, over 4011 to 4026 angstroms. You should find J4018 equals 4021.17 angstroms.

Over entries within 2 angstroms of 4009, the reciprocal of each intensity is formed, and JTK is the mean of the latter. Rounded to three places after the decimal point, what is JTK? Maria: 0.355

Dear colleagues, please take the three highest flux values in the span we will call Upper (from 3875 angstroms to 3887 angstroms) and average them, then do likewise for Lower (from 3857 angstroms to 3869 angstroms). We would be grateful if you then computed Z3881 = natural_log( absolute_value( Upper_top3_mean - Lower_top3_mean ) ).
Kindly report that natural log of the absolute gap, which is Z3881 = -0.5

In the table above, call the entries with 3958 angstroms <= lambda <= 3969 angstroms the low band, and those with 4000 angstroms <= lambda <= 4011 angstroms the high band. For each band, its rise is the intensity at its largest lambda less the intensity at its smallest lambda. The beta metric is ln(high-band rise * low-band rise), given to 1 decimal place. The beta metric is -3.2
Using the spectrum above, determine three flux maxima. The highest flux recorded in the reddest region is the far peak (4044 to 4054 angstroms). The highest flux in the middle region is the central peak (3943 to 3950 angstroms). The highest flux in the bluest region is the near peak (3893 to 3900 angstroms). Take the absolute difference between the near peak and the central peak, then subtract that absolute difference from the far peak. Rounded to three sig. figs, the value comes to 2.77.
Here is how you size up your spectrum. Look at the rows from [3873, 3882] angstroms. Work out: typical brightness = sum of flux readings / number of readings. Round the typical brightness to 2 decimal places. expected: 3.39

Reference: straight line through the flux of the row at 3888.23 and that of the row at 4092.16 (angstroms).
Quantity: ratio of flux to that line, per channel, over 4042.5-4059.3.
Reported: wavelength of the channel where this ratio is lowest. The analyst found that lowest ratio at 4049.04 angstroms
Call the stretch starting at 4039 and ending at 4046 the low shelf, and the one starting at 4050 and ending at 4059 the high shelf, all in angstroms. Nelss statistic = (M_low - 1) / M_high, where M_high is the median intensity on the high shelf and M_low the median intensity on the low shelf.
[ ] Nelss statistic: 0.646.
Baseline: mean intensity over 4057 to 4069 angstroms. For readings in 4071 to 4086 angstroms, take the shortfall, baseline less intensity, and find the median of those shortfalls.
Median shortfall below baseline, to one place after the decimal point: -0.1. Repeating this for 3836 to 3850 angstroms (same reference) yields -0.4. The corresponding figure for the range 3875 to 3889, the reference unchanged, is -0.6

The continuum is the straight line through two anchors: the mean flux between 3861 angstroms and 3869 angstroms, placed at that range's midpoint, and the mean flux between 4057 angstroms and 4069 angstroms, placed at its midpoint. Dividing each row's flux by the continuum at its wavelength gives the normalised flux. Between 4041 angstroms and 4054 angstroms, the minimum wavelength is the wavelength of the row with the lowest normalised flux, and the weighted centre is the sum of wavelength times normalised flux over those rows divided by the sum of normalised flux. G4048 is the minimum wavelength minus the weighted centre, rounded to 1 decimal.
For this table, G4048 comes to 1.9 angstroms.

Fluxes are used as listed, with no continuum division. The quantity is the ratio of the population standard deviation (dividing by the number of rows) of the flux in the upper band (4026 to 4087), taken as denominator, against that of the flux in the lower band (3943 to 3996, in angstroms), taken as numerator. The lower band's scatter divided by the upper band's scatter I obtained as 2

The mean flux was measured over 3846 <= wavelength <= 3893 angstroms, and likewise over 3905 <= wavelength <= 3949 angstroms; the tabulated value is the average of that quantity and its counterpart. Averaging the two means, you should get 3.23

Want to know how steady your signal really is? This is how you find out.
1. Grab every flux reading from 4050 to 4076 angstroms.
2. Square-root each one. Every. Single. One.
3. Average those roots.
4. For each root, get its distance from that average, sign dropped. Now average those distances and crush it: 0.03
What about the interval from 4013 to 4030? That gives 0.03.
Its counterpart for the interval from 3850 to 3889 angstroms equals 0.06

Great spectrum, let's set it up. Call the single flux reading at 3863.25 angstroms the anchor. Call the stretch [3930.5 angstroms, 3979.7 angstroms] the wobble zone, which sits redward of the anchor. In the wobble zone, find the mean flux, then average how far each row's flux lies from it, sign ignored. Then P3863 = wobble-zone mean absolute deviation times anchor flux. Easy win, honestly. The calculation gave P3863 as 0.44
